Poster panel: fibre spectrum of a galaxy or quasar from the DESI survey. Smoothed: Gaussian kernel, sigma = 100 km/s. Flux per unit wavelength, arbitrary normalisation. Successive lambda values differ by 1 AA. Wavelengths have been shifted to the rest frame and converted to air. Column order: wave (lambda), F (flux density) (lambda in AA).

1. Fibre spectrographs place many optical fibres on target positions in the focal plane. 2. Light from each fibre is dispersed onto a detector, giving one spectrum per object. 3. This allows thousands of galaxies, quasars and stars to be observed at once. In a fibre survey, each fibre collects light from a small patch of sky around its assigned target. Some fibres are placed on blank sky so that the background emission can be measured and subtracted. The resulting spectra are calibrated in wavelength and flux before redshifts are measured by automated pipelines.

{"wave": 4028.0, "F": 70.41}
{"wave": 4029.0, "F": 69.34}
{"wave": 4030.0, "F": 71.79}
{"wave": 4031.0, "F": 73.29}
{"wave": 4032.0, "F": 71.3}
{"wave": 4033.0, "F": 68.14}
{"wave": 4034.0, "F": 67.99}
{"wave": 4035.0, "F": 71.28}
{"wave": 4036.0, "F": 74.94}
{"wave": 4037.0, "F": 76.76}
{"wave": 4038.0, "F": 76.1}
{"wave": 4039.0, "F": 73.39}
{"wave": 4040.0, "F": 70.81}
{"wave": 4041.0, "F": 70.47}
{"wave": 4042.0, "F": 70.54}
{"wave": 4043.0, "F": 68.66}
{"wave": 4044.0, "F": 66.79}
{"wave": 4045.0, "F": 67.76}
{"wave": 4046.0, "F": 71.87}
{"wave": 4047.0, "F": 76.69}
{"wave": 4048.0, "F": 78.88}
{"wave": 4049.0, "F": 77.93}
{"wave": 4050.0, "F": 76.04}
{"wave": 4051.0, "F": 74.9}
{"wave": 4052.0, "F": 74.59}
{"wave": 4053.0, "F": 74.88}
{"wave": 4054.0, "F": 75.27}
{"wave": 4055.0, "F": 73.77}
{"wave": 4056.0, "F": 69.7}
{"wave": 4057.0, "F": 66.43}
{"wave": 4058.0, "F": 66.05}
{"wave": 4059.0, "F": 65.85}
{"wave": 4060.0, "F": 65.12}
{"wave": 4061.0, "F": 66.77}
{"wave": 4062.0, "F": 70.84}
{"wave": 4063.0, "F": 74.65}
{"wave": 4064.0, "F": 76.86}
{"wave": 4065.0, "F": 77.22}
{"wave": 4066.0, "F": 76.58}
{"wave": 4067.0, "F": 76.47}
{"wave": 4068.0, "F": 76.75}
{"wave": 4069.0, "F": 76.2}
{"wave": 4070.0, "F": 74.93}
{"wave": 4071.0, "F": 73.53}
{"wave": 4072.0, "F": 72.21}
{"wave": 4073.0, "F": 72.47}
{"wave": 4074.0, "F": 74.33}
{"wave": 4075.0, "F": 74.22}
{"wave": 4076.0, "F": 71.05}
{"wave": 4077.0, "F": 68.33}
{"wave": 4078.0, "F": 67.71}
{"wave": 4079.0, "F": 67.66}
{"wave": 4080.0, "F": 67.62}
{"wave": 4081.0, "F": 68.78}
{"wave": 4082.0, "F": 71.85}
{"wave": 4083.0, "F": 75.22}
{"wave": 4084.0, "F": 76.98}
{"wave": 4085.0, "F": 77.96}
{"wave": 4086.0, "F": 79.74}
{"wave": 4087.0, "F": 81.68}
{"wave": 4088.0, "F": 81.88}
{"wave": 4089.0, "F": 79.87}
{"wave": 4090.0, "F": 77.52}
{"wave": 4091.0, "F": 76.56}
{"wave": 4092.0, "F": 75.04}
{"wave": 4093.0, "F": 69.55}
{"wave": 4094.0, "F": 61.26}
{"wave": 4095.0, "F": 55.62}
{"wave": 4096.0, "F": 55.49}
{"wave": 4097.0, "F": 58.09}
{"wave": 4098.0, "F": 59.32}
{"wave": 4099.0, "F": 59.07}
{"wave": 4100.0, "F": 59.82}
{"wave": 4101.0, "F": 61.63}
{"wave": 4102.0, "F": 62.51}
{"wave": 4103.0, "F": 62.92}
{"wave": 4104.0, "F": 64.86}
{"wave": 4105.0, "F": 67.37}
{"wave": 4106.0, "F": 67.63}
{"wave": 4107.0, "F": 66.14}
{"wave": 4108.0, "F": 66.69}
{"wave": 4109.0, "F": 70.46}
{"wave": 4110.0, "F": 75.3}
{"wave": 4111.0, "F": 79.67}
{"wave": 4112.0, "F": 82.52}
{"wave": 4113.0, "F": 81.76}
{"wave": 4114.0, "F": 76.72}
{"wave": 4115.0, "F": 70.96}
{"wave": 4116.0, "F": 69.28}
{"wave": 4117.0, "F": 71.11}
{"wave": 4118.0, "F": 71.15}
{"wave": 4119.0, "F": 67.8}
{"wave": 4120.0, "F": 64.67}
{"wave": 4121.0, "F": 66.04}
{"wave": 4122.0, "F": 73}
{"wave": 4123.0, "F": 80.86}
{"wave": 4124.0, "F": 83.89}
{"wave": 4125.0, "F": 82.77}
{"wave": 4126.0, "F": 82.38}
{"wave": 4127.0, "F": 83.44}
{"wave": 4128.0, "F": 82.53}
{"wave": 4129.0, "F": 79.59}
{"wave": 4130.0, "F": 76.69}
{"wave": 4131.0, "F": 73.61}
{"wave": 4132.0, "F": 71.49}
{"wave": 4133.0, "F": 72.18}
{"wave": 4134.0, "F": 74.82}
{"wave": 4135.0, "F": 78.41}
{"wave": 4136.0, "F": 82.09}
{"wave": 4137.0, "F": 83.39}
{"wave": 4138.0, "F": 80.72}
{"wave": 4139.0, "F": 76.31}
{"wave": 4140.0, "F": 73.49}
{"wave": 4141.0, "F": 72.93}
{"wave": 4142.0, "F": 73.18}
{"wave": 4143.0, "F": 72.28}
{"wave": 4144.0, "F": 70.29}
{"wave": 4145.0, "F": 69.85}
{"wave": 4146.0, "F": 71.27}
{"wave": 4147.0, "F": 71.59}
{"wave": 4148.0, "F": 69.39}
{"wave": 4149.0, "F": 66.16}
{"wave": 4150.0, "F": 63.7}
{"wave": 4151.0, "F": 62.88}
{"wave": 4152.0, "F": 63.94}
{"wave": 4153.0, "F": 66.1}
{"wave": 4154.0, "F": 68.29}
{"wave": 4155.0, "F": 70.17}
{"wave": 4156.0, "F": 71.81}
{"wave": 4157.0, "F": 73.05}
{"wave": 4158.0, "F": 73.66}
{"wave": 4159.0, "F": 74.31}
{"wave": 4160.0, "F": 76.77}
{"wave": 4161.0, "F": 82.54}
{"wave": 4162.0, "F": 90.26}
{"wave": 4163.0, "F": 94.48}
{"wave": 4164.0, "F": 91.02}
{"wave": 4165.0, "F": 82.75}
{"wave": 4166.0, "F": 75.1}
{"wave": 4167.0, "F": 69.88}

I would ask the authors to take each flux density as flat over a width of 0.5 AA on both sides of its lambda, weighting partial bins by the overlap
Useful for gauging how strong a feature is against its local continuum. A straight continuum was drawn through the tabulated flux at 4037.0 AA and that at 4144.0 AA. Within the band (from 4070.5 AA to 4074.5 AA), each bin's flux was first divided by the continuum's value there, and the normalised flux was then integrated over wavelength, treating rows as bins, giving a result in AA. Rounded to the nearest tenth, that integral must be 3.9 AA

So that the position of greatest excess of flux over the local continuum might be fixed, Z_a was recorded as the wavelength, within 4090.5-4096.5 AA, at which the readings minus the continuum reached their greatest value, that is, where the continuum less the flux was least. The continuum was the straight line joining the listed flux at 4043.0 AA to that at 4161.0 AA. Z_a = 4091.0 AA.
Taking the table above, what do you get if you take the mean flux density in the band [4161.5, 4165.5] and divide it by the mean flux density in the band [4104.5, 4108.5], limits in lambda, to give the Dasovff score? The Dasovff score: 1.34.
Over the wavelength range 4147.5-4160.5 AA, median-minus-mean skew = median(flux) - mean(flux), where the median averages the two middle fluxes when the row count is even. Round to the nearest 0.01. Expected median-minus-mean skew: 0.14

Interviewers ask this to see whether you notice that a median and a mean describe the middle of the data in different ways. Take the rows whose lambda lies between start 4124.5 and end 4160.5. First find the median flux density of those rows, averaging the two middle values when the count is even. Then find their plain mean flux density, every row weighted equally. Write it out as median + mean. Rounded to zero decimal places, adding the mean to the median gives 147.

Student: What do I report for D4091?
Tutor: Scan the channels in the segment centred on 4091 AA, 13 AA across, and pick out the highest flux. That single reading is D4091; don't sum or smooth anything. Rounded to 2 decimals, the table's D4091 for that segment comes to 81.88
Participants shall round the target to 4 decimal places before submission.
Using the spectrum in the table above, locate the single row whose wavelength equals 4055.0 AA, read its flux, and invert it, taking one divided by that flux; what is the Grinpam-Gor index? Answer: 0.0136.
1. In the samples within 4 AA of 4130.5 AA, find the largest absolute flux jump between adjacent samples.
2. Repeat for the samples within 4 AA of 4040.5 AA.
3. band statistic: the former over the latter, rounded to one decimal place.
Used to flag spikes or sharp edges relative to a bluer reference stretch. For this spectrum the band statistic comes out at 1.1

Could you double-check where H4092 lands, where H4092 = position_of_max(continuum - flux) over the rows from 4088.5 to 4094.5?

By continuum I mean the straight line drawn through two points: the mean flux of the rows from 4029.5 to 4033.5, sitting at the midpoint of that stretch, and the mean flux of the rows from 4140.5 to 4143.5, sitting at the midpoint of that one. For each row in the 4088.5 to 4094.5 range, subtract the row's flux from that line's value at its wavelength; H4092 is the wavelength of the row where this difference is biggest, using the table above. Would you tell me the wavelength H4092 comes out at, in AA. 4094.0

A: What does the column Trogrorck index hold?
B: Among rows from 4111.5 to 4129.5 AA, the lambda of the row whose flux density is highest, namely 4124.0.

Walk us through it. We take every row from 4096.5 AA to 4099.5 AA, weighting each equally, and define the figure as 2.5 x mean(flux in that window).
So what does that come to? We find 147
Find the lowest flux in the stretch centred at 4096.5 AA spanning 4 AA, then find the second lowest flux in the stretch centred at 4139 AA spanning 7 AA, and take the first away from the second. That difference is 18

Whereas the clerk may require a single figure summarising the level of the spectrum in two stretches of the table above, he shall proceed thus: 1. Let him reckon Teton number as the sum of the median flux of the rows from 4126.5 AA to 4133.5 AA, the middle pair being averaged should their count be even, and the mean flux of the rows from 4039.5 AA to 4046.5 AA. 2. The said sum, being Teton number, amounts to 146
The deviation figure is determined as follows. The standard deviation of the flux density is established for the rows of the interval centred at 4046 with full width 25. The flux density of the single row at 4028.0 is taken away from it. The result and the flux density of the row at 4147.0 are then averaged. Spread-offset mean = 2.5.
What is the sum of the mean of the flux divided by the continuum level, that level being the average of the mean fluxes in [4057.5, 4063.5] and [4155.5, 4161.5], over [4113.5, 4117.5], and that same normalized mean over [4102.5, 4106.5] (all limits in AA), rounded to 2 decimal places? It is 1.92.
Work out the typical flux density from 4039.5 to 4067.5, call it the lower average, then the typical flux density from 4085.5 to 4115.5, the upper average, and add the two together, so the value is 142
